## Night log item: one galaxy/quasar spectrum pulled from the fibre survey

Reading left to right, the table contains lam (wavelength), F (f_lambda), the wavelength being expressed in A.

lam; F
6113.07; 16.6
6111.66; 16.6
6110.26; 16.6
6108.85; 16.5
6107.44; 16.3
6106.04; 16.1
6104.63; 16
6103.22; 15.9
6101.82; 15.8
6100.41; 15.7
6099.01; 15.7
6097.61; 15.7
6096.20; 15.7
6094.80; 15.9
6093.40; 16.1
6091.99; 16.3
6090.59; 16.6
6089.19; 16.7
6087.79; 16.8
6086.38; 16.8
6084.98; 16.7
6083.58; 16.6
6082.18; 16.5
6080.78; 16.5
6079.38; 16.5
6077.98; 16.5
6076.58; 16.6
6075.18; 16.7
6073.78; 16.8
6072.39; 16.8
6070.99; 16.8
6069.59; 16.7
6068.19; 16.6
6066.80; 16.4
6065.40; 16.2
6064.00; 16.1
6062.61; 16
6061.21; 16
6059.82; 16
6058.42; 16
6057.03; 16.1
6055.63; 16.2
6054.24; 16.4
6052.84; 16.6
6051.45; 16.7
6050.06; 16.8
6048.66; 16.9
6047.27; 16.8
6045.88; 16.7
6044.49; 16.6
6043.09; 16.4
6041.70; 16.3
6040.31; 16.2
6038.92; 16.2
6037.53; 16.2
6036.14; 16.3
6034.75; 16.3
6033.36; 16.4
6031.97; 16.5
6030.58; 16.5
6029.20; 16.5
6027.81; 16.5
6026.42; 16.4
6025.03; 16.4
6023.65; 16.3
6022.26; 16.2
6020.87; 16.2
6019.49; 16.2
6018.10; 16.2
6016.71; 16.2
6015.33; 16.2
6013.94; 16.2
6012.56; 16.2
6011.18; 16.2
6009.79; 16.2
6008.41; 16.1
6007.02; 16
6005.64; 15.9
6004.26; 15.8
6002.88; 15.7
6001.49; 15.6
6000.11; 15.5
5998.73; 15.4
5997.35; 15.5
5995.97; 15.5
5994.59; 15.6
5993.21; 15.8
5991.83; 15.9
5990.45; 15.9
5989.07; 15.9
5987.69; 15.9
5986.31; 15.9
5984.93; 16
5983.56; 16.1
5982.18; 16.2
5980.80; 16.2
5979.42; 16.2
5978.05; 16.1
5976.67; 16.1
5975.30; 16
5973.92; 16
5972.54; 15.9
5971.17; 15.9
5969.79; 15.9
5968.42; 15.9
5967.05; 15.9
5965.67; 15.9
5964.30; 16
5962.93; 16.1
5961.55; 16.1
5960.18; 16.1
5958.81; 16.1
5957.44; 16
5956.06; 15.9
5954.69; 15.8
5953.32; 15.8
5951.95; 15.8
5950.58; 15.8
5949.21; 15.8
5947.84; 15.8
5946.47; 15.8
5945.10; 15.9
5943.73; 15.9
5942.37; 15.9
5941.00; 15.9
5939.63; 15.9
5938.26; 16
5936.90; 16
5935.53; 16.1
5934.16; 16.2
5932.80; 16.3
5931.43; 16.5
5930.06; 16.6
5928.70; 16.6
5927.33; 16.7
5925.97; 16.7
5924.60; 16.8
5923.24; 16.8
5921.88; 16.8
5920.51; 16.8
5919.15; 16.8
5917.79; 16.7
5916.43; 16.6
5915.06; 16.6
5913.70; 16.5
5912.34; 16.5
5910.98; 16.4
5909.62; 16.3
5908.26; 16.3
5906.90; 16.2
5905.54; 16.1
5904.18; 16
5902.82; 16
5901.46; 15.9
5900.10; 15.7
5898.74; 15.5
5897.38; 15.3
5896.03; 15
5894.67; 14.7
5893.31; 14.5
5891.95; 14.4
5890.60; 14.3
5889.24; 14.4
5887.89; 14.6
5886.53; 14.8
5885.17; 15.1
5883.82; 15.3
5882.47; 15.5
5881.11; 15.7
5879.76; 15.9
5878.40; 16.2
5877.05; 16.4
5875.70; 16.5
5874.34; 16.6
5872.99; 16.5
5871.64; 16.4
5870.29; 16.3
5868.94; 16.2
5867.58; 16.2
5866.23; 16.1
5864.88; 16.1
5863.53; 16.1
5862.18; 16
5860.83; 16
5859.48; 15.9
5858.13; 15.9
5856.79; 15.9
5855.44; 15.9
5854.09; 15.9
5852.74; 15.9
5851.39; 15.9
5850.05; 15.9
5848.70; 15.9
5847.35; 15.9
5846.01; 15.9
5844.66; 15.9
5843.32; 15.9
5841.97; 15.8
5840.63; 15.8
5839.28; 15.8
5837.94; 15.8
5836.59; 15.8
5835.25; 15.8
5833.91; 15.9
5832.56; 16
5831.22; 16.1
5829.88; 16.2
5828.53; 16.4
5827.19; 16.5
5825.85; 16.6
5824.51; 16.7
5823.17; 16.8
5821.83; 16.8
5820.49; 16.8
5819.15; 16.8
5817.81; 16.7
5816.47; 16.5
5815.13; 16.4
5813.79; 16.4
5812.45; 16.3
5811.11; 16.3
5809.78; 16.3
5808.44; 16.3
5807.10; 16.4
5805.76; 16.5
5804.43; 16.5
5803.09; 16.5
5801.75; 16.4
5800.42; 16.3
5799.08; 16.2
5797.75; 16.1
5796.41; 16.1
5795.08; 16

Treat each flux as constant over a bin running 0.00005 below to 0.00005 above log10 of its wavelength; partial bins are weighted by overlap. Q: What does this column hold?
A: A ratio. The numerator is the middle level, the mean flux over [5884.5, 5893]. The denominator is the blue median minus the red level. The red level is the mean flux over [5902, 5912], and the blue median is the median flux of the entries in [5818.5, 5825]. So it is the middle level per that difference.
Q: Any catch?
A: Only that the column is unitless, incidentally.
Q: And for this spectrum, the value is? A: 24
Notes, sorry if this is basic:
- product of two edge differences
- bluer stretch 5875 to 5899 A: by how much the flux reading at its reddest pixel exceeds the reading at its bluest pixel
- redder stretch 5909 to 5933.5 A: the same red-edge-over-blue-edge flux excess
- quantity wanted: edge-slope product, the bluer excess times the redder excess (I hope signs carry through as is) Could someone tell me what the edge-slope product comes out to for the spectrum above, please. 0.00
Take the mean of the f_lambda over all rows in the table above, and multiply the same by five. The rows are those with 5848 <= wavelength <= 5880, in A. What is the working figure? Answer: 80.5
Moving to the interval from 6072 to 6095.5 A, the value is 82.8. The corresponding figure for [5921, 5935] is 83.0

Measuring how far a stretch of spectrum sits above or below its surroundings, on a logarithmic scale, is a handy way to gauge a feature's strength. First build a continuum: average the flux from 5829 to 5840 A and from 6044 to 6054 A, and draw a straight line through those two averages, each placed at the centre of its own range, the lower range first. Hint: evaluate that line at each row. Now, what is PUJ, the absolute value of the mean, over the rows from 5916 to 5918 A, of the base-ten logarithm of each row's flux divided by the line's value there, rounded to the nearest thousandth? 0.011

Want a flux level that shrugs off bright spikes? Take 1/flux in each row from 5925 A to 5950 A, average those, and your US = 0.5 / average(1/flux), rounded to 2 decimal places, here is 8.07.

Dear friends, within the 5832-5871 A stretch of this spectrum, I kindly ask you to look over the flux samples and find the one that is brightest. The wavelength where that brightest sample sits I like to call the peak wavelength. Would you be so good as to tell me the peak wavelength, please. 5870.29 A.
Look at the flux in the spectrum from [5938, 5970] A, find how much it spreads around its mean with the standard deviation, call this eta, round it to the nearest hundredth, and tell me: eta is 0.10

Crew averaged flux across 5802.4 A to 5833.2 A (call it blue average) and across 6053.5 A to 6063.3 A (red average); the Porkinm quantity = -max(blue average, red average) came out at -16.5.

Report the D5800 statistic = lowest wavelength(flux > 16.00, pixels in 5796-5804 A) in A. 5796.41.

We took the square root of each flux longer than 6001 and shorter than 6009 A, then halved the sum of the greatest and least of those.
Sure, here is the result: 3.98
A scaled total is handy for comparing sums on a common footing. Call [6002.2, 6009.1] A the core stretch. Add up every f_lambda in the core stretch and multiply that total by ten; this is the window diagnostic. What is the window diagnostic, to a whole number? 795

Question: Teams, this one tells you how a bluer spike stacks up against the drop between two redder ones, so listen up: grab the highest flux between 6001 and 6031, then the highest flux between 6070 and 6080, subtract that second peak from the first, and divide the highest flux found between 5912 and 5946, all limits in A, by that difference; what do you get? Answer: -56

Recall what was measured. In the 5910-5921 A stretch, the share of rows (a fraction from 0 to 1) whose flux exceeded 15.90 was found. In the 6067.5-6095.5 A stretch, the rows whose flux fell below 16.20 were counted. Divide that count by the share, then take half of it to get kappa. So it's 1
